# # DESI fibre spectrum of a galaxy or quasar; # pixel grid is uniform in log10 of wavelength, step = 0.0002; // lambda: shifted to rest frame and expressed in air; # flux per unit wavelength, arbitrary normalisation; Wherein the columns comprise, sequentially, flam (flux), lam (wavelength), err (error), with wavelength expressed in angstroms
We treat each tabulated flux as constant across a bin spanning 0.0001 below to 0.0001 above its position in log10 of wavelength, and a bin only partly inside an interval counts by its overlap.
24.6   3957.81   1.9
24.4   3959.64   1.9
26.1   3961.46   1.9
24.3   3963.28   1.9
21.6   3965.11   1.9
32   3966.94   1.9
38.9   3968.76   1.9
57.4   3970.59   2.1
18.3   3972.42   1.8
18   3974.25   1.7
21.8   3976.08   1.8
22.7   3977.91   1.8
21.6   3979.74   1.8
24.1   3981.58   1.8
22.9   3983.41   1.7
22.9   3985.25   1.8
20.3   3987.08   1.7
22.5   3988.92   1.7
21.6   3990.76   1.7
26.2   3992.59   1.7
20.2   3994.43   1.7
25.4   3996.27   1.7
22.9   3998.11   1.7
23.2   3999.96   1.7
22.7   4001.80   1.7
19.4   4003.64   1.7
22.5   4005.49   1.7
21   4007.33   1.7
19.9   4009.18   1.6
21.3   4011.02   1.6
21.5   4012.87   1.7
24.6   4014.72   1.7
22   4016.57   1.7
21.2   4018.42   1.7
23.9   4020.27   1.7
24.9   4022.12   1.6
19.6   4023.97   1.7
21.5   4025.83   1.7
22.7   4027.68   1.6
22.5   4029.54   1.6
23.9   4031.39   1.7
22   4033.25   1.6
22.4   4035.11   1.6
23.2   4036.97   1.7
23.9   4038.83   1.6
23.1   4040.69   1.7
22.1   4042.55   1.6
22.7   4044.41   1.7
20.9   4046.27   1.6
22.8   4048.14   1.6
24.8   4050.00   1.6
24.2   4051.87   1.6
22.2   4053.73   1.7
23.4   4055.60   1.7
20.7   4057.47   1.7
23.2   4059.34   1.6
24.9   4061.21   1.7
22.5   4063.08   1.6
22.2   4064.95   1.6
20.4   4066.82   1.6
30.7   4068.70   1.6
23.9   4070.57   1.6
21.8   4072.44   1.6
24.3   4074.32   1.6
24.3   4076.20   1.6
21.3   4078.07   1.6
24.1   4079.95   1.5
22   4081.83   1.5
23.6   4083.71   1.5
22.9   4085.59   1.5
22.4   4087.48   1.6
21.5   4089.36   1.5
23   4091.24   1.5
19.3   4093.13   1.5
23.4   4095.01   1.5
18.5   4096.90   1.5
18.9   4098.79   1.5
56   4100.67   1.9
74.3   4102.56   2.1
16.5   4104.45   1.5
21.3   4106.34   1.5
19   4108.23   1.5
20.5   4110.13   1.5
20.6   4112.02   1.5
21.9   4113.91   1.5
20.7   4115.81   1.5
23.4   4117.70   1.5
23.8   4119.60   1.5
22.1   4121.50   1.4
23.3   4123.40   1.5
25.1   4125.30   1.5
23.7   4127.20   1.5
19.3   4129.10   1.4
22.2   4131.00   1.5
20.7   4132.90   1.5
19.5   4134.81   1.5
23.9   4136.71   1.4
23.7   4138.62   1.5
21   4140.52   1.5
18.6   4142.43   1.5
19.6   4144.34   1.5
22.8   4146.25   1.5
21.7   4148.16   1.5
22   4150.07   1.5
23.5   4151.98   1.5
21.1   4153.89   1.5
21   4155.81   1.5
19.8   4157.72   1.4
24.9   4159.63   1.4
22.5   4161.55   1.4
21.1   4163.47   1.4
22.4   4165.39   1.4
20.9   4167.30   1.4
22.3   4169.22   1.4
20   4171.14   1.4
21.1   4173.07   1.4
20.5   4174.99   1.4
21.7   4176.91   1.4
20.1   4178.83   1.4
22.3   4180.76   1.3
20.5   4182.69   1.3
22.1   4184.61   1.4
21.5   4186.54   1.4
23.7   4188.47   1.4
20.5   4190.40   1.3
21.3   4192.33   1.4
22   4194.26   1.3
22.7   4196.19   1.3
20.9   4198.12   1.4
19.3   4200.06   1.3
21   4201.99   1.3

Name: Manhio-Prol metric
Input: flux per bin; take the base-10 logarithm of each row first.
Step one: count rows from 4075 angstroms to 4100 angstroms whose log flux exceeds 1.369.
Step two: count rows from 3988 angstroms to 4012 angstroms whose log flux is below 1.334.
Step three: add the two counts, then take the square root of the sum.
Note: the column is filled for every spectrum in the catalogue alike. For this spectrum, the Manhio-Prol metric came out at 3.0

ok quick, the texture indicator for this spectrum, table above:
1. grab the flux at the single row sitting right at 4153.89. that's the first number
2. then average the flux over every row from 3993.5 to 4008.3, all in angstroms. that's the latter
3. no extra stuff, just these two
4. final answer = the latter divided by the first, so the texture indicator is 1.05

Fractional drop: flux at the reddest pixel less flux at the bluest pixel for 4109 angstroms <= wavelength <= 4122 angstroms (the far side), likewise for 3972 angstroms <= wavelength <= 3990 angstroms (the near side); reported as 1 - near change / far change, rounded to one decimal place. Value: -1.6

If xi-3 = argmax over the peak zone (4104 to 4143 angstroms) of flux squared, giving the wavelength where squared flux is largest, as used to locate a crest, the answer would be 4125.30 angstroms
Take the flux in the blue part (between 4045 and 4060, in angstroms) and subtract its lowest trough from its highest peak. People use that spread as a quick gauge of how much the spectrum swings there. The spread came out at 4.1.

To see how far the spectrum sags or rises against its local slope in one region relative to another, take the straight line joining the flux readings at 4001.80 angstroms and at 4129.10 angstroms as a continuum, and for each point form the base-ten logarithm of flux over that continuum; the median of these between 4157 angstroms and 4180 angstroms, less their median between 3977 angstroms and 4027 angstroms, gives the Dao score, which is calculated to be 0.073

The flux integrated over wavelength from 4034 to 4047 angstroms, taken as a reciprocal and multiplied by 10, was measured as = 0.034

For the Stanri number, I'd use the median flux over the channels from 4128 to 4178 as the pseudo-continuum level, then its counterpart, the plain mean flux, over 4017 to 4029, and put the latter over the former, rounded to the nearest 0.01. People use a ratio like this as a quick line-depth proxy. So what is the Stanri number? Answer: 1.06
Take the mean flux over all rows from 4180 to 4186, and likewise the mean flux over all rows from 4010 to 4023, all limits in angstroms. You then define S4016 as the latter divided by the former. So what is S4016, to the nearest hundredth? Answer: 1.05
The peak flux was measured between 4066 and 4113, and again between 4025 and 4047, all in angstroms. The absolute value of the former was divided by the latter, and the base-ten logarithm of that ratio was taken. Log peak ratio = 0.49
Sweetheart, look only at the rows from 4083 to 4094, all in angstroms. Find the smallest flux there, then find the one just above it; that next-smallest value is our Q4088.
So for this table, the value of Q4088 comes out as 21.5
